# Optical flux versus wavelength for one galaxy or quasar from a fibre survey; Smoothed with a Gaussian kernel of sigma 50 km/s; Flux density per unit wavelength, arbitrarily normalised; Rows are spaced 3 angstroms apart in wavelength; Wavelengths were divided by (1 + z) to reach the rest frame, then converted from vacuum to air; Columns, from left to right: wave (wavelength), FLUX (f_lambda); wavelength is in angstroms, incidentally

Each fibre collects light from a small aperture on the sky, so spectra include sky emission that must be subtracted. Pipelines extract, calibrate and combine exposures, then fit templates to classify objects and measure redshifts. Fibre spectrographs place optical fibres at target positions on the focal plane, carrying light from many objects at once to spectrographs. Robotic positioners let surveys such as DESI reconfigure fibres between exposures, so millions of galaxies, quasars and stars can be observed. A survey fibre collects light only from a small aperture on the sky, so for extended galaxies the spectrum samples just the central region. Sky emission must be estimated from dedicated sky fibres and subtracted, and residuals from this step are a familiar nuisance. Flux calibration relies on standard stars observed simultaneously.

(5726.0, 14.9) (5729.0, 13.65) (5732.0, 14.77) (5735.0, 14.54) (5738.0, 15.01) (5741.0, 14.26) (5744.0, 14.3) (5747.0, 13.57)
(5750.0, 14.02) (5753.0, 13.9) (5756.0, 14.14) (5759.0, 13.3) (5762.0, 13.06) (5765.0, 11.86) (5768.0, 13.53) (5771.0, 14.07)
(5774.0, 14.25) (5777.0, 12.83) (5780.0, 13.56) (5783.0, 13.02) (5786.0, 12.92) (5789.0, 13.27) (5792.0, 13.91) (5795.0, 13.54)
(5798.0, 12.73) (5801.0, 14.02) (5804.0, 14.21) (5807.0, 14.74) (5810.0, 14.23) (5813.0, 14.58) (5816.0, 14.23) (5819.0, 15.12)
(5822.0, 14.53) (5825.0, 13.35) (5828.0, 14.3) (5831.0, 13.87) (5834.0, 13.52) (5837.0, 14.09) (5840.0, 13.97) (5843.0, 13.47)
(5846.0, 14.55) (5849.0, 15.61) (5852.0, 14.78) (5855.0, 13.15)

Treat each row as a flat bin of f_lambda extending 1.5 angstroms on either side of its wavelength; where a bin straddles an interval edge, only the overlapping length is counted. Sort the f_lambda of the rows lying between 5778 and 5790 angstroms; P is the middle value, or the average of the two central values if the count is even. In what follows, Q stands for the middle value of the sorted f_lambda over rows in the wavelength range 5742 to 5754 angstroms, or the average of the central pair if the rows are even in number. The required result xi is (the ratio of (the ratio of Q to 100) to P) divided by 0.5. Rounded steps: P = 13.1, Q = 14.0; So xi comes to 0.0212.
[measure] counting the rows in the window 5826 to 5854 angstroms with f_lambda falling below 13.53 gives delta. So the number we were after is 2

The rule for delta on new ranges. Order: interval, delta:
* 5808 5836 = 2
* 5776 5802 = 5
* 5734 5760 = 1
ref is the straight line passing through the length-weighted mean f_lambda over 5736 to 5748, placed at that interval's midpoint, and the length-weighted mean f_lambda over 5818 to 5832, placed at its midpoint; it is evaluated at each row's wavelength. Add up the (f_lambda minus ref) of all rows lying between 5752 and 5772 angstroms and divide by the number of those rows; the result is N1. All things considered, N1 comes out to -0.9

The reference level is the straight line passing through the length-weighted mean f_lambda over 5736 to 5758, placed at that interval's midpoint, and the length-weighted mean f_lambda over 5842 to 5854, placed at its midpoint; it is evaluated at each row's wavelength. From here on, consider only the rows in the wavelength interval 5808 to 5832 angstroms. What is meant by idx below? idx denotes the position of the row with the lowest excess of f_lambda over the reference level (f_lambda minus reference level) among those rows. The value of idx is 5825.0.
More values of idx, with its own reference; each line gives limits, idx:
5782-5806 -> 5798.0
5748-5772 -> 5765.0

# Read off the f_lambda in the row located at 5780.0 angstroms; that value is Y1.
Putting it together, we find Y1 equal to 13.56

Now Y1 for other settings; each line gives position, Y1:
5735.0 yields 14.54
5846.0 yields 14.55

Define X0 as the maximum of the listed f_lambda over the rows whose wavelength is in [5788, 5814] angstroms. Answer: 14.74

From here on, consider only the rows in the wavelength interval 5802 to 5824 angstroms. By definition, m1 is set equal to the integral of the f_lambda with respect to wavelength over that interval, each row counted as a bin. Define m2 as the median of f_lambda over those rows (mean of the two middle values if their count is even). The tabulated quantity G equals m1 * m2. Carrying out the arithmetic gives 4629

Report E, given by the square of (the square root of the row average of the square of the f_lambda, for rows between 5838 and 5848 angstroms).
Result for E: 196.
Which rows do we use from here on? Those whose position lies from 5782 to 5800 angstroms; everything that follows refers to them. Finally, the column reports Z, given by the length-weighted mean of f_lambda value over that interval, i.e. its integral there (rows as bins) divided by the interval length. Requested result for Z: 13.3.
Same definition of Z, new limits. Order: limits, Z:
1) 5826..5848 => 14.0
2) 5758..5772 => 13.1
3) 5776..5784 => 13.2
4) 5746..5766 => 13.4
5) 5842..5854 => 14.6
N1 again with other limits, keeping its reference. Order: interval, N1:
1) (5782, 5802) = -0.9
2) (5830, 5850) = 0.0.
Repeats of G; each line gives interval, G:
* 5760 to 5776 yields 2887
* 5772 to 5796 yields 4319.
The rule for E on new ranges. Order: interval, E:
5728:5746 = 208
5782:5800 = 175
